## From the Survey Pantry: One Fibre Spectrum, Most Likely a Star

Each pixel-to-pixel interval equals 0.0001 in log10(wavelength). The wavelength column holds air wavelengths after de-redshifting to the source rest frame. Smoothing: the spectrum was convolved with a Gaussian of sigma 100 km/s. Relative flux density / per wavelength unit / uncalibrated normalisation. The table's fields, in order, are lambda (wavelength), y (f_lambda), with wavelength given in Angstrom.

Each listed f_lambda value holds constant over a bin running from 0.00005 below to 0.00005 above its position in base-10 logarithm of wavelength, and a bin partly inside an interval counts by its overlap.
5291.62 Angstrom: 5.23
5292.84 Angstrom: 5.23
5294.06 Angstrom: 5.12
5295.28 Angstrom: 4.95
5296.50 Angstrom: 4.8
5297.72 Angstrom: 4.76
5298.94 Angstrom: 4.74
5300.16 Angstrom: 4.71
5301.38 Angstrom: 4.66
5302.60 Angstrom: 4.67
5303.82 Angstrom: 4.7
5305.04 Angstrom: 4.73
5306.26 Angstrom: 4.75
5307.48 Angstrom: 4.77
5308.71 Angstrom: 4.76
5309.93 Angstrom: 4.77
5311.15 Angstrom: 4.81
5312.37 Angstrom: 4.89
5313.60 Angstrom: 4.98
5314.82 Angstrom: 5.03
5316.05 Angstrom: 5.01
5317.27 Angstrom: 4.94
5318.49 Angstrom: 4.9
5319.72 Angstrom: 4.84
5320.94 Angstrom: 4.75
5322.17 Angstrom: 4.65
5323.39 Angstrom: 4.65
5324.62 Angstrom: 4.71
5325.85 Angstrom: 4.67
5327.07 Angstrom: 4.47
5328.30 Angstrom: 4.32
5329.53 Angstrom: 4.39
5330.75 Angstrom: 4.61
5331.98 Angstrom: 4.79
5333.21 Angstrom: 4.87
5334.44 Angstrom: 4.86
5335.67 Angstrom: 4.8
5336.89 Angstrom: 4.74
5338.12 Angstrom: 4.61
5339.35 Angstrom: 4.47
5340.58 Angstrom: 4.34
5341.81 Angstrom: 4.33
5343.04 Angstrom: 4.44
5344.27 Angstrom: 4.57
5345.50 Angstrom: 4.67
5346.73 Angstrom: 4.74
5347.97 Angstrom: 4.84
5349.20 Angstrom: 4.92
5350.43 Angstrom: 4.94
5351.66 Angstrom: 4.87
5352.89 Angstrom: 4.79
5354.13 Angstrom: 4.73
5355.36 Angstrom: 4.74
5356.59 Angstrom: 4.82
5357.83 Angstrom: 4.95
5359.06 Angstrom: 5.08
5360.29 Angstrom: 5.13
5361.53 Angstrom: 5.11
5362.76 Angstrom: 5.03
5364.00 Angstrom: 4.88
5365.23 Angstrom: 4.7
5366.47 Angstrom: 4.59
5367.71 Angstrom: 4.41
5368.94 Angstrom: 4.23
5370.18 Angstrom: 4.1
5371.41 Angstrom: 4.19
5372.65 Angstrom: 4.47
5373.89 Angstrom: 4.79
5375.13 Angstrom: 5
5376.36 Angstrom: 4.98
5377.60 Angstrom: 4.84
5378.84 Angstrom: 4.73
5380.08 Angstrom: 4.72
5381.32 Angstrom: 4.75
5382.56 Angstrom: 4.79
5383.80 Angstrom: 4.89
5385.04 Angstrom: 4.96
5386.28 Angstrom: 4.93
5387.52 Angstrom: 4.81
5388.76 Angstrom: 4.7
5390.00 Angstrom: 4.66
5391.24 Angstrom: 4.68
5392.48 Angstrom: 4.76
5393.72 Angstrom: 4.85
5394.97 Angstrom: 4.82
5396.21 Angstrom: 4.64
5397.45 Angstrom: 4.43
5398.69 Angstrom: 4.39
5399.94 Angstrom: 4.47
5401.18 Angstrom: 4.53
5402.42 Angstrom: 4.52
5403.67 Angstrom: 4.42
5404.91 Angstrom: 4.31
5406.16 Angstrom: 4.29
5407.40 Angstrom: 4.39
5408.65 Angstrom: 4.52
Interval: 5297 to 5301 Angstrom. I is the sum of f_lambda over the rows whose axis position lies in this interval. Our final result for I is 14.2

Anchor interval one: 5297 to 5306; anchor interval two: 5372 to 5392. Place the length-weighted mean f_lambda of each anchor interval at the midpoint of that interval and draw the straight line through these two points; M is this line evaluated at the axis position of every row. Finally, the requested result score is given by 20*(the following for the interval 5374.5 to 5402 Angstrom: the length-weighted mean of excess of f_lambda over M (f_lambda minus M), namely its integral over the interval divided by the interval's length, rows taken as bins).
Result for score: -1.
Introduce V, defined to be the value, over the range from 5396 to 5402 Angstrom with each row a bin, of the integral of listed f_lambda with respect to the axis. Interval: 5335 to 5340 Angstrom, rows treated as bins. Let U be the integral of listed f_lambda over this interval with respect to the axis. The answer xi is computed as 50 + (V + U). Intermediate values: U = 23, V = 27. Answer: 100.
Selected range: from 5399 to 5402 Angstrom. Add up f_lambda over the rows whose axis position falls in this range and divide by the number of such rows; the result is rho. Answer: 4.50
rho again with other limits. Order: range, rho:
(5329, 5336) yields 4.72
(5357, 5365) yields 5.03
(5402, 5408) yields 4.39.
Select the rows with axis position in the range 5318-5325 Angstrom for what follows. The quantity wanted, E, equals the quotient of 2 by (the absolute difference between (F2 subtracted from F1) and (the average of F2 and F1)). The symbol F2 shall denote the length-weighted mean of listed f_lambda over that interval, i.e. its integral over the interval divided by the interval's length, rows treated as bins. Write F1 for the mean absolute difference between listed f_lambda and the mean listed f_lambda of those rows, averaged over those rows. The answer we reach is 0.283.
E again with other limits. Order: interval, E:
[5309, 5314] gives 0.276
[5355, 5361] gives 0.272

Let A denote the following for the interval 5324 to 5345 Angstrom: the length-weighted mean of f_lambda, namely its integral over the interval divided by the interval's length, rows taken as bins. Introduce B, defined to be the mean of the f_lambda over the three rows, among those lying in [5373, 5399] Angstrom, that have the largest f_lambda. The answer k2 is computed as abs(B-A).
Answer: 0.39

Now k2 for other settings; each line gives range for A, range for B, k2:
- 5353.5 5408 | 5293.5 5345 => 0.37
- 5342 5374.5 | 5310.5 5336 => 0.29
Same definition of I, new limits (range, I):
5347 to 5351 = 14.7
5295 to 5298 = 14.5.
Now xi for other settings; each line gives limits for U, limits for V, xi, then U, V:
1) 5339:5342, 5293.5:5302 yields 104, 13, 41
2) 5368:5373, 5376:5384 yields 110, 21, 38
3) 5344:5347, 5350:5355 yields 88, 14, 24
